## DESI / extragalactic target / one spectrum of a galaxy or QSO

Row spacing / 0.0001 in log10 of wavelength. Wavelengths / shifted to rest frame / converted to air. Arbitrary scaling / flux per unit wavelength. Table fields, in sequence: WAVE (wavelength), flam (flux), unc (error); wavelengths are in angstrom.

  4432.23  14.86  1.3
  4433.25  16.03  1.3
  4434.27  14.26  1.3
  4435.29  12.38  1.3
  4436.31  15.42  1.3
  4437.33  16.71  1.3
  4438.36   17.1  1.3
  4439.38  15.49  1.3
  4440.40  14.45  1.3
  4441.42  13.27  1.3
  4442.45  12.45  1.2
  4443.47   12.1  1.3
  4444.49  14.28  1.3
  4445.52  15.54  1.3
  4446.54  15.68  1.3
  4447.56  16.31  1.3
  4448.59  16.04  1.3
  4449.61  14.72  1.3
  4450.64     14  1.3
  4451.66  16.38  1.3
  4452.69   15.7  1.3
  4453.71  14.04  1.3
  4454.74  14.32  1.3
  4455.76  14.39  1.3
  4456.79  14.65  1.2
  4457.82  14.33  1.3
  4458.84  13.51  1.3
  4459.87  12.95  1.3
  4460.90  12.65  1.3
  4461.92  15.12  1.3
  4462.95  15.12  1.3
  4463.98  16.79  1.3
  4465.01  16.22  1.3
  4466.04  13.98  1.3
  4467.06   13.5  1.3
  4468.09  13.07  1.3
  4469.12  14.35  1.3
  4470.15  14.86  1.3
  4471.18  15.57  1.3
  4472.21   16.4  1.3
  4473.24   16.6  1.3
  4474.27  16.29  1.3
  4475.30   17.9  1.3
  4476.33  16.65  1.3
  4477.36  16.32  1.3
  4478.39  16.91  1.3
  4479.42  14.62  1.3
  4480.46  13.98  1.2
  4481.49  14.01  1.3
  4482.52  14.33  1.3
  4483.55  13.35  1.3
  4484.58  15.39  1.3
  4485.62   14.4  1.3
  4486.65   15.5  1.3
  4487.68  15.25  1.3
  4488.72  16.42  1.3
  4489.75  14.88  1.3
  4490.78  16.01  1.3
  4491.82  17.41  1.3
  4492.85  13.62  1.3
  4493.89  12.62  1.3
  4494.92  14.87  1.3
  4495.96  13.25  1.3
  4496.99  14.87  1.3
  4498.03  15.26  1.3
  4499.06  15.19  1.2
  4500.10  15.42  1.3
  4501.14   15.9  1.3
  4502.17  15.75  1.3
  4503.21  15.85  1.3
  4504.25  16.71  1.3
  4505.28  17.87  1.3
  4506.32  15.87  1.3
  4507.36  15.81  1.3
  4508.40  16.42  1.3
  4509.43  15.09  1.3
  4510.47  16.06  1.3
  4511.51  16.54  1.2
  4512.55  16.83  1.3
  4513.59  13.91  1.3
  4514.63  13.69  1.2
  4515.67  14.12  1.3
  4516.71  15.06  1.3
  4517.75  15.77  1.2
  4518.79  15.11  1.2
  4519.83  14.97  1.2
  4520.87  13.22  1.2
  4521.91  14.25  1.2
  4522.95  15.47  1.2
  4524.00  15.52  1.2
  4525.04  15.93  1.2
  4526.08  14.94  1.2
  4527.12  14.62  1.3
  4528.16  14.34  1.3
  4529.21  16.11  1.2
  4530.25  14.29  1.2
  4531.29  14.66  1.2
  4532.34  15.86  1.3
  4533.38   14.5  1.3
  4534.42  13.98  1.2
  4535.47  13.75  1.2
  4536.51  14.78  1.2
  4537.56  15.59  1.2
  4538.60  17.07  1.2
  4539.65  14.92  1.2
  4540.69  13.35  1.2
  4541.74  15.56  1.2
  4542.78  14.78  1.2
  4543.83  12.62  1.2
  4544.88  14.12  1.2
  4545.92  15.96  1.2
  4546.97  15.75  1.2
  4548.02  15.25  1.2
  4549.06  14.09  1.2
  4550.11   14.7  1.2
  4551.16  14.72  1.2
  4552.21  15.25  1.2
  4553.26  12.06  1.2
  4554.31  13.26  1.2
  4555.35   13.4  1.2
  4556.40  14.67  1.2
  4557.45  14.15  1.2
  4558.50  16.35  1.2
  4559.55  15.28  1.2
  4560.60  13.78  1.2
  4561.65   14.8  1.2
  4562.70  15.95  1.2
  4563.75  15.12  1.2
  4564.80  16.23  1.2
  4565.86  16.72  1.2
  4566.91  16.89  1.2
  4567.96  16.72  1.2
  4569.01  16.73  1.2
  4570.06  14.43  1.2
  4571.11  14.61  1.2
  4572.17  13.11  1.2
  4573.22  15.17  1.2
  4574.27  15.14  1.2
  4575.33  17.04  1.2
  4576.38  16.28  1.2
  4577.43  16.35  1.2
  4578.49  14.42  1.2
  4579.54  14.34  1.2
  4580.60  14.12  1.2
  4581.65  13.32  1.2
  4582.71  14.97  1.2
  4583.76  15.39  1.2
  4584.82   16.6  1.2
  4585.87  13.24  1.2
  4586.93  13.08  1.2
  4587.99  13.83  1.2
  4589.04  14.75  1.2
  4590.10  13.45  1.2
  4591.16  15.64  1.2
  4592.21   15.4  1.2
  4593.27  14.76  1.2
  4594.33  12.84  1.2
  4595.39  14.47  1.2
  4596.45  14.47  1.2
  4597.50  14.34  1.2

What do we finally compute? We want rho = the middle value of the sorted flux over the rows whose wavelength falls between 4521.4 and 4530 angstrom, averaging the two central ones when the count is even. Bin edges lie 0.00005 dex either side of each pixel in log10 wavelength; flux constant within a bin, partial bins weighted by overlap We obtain 15.2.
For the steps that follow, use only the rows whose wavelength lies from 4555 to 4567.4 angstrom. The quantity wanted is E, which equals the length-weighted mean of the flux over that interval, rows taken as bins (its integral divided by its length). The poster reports 15.3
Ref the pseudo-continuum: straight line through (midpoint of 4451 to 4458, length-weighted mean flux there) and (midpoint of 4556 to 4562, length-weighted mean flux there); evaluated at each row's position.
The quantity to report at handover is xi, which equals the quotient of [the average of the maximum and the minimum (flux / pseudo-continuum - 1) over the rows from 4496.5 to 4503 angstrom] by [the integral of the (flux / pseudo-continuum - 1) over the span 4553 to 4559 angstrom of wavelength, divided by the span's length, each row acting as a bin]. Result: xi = -0.7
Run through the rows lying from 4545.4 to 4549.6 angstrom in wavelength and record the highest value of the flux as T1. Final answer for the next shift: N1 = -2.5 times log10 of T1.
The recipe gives -3.01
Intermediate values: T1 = 15.96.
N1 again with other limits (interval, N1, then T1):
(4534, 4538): -2.98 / 15.59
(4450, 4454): -3.04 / 16.38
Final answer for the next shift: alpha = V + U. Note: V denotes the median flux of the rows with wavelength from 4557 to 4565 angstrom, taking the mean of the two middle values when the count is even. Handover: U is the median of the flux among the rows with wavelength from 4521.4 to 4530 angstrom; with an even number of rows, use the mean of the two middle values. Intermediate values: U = 15.2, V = 15.2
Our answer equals 30.4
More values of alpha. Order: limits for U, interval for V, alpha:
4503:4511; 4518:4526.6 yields 31.0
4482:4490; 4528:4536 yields 29.5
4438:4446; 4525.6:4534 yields 29.0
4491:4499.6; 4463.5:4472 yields 29.5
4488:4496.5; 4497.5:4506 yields 30.7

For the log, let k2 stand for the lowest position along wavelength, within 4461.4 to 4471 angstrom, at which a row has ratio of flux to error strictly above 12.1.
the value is 4463.98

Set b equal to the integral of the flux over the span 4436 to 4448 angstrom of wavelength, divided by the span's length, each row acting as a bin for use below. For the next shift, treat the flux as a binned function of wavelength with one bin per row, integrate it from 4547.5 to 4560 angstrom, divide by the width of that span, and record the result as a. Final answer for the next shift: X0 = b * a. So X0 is 214.8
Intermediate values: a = 14.4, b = 14.9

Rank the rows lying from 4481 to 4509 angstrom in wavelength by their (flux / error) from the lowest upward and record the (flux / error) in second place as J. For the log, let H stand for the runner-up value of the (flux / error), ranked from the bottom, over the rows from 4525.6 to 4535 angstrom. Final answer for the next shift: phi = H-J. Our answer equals 0.96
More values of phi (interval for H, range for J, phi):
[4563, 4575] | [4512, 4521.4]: 1.16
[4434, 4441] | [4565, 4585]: -0.13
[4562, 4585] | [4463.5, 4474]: 0.72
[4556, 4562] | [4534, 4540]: 0.14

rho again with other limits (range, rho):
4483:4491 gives 15.3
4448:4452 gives 15.4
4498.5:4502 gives 15.4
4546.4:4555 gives 14.7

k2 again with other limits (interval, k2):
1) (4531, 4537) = 4531.29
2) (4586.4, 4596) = 4589.04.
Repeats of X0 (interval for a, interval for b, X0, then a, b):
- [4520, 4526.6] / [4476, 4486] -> 222.9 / 14.9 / 15.0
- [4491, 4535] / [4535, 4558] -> 220.8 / 15.2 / 14.5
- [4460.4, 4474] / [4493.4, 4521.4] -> 228.5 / 15.0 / 15.3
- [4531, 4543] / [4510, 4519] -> 227.0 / 14.9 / 15.2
